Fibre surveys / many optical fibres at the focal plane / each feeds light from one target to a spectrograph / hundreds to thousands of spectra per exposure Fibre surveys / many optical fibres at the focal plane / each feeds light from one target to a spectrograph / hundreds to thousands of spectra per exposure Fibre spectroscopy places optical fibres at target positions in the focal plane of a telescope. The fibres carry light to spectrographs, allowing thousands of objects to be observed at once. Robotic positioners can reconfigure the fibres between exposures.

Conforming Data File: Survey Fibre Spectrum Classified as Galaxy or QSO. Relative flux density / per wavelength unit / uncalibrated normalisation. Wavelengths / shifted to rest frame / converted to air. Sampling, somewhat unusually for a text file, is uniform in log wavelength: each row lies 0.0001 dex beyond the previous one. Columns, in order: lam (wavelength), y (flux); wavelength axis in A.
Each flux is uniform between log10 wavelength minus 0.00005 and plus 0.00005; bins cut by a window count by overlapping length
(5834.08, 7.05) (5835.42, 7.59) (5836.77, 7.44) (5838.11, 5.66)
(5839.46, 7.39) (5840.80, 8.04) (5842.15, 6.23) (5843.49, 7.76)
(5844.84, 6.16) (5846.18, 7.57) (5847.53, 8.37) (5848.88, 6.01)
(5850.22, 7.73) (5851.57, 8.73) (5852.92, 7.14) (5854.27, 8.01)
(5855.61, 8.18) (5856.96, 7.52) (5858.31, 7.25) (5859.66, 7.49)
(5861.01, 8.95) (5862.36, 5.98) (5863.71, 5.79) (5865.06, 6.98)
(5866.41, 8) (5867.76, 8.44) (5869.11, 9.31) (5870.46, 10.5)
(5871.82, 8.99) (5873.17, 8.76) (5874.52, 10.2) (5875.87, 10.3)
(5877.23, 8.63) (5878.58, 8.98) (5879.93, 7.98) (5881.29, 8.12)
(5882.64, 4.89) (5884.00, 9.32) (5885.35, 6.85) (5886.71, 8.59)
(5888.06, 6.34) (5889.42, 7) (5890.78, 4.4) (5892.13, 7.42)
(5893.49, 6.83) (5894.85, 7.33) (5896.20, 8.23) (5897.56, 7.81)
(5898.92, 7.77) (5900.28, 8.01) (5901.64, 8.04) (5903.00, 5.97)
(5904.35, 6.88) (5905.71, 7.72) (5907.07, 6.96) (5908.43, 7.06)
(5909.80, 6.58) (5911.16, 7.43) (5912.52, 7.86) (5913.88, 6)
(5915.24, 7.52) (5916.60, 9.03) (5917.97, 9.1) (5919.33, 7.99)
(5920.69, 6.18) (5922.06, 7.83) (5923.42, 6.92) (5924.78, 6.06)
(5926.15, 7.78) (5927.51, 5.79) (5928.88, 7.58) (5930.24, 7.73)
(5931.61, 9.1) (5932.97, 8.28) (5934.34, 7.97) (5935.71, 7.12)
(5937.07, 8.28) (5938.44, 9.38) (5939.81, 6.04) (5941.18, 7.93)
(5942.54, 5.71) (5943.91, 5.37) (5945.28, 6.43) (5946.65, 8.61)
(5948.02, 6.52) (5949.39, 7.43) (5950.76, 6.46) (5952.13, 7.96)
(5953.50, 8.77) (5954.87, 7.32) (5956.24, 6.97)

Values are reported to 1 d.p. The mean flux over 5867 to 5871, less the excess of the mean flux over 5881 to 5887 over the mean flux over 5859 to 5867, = 9.1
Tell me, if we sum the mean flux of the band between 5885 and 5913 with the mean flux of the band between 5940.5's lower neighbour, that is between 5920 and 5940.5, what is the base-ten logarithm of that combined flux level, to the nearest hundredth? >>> 1.17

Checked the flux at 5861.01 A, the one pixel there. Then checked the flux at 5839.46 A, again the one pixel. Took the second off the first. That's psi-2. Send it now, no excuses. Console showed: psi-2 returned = 1.6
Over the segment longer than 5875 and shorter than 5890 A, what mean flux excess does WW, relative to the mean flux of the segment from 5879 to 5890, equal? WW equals 0.5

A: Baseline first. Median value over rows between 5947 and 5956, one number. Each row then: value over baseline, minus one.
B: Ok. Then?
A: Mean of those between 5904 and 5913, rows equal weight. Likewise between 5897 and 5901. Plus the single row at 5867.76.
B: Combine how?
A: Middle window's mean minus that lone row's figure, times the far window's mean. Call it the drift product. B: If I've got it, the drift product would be 0.002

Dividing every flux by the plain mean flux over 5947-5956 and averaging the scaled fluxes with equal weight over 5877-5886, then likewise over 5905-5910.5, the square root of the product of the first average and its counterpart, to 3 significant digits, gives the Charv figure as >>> 1.00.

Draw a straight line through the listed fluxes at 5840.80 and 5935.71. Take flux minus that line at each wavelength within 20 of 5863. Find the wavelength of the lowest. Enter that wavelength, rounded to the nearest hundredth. 5882.64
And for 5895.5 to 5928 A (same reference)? 5903.00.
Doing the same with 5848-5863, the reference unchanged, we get 5848.88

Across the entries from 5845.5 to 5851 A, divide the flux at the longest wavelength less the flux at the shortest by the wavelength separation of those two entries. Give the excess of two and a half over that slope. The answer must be 2.5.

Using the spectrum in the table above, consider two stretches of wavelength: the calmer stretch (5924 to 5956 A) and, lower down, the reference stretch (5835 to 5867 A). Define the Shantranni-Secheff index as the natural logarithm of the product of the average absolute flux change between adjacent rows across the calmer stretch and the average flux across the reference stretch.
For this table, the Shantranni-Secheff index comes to 2.3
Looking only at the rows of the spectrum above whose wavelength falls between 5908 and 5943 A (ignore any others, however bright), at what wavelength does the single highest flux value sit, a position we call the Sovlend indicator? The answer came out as 5938.44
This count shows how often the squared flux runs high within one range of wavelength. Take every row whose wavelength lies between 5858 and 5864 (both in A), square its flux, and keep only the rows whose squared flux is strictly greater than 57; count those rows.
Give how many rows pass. 1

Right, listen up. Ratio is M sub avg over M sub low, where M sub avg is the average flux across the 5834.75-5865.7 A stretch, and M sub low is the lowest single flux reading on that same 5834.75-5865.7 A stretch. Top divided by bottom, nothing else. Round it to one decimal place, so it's 1.3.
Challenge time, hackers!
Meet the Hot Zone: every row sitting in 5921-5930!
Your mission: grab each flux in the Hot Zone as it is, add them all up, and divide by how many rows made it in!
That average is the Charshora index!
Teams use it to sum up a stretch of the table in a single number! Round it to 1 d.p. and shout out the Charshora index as 7.0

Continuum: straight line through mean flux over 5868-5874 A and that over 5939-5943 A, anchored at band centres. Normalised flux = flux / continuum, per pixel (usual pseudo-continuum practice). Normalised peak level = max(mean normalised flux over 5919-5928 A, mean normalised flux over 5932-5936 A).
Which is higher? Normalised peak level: 1.14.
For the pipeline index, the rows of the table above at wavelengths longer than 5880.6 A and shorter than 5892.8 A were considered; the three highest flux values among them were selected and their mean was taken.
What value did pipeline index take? 8.7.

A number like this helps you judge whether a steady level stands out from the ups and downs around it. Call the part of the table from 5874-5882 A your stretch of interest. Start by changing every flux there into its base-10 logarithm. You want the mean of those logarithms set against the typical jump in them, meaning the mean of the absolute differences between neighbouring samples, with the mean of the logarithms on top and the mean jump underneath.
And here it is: 30.3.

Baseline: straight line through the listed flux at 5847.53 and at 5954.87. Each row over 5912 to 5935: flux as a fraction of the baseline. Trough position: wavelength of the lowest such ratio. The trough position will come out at 5927.51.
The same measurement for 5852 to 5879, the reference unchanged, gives 5863.71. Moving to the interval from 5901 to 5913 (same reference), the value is 5903.00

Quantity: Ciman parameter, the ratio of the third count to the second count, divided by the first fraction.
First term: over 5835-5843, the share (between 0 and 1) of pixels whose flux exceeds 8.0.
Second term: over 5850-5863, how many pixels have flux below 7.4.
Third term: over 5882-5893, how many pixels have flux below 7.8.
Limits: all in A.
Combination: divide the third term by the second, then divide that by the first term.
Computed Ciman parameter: 12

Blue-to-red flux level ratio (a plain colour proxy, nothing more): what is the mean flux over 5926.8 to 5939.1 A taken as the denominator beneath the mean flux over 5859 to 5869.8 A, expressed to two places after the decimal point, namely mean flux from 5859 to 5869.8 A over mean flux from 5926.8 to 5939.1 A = 0.96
